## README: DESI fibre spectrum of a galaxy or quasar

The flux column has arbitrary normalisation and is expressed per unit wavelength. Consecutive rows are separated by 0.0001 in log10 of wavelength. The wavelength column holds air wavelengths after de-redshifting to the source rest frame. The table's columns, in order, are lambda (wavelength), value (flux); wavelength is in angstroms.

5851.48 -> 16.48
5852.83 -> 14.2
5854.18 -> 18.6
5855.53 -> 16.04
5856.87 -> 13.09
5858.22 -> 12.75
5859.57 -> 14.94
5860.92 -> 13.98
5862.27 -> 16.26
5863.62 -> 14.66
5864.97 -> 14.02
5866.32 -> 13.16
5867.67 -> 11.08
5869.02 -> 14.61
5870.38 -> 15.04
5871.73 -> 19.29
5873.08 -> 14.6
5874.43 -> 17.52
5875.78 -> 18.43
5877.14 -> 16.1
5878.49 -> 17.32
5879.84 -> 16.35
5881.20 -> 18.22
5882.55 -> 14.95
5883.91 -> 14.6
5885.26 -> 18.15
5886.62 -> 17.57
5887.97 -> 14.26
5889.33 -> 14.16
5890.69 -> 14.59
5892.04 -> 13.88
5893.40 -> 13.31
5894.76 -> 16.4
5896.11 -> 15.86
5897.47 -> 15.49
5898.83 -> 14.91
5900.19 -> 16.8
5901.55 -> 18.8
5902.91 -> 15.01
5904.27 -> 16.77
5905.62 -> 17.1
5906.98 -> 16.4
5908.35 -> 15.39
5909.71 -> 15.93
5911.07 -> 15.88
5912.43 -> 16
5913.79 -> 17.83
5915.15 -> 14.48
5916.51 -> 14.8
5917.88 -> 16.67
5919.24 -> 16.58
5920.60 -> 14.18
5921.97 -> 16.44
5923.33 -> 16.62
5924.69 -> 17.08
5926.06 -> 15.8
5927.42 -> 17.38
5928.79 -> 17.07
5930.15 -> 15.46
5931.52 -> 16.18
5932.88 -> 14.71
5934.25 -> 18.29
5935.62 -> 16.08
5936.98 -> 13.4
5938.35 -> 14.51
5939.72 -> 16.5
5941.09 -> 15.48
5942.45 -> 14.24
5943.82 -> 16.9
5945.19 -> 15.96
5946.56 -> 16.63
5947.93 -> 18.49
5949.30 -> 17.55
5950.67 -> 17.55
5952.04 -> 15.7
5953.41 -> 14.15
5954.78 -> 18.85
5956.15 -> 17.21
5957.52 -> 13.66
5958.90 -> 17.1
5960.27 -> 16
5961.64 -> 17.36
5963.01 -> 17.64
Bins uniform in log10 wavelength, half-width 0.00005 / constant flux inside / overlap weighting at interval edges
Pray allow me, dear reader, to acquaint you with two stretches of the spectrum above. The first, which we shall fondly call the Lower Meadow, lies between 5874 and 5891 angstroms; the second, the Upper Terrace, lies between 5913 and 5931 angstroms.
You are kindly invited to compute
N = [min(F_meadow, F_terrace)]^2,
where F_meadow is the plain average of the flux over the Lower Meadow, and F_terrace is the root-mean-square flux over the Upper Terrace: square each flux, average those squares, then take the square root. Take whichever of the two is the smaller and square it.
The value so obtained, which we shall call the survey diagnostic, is 263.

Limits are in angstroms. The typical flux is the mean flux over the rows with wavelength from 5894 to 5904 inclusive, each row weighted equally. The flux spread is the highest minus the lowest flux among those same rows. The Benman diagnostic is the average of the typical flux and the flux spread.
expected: 10.0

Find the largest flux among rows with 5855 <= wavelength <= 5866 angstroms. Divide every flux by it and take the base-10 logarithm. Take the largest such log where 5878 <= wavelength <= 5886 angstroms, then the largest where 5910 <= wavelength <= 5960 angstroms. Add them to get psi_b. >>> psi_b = 0.11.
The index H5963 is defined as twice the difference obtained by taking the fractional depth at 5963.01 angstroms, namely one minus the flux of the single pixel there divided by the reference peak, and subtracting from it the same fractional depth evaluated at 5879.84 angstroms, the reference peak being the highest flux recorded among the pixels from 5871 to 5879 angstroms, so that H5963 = -0.13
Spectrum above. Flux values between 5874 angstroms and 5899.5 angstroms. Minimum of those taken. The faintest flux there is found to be 13.31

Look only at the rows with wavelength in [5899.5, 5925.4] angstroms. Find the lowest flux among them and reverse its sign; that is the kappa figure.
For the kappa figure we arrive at -14.18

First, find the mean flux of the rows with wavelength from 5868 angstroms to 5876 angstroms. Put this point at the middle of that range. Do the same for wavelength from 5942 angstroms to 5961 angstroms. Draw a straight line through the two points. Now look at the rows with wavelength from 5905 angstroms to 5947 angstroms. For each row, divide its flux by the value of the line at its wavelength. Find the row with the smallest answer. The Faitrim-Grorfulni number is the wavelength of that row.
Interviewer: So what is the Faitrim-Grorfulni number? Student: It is 5936.98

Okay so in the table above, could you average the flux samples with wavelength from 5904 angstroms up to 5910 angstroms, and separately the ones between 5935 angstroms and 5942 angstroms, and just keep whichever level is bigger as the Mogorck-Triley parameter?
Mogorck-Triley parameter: 16.3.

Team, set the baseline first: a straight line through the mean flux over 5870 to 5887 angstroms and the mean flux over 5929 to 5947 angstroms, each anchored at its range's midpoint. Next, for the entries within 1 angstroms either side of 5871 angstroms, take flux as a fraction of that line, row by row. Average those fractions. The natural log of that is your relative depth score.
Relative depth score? 0.01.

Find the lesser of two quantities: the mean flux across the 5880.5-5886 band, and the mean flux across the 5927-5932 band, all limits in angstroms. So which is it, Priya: 16.5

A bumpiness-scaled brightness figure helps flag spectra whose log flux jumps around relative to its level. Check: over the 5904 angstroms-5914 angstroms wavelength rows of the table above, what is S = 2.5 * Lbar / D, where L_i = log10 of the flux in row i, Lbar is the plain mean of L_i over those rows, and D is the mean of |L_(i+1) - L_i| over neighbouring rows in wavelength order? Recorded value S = 176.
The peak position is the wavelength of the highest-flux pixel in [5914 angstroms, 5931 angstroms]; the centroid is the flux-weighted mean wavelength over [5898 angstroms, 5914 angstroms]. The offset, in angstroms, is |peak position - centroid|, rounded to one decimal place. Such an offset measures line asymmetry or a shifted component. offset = 21.1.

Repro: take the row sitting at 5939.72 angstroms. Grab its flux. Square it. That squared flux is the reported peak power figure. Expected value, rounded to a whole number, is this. 272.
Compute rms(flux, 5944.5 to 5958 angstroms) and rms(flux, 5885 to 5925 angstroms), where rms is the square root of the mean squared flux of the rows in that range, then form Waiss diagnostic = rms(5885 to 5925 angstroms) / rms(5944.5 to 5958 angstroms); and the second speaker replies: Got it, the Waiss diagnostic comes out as 0.96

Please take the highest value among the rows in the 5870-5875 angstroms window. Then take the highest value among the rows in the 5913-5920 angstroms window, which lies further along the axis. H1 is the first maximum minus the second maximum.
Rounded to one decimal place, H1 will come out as 1.5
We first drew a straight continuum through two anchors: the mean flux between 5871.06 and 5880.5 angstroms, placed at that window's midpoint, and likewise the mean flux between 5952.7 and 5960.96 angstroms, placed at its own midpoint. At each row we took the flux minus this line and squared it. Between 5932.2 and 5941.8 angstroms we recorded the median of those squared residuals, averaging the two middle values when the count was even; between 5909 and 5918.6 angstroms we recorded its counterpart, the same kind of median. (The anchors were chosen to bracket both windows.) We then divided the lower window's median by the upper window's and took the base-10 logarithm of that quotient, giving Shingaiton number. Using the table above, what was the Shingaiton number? -0.7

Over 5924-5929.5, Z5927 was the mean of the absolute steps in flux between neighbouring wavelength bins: 1.1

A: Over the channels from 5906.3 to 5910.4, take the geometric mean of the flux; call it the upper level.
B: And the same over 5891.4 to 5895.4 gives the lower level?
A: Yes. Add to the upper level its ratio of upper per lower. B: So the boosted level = 17.0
